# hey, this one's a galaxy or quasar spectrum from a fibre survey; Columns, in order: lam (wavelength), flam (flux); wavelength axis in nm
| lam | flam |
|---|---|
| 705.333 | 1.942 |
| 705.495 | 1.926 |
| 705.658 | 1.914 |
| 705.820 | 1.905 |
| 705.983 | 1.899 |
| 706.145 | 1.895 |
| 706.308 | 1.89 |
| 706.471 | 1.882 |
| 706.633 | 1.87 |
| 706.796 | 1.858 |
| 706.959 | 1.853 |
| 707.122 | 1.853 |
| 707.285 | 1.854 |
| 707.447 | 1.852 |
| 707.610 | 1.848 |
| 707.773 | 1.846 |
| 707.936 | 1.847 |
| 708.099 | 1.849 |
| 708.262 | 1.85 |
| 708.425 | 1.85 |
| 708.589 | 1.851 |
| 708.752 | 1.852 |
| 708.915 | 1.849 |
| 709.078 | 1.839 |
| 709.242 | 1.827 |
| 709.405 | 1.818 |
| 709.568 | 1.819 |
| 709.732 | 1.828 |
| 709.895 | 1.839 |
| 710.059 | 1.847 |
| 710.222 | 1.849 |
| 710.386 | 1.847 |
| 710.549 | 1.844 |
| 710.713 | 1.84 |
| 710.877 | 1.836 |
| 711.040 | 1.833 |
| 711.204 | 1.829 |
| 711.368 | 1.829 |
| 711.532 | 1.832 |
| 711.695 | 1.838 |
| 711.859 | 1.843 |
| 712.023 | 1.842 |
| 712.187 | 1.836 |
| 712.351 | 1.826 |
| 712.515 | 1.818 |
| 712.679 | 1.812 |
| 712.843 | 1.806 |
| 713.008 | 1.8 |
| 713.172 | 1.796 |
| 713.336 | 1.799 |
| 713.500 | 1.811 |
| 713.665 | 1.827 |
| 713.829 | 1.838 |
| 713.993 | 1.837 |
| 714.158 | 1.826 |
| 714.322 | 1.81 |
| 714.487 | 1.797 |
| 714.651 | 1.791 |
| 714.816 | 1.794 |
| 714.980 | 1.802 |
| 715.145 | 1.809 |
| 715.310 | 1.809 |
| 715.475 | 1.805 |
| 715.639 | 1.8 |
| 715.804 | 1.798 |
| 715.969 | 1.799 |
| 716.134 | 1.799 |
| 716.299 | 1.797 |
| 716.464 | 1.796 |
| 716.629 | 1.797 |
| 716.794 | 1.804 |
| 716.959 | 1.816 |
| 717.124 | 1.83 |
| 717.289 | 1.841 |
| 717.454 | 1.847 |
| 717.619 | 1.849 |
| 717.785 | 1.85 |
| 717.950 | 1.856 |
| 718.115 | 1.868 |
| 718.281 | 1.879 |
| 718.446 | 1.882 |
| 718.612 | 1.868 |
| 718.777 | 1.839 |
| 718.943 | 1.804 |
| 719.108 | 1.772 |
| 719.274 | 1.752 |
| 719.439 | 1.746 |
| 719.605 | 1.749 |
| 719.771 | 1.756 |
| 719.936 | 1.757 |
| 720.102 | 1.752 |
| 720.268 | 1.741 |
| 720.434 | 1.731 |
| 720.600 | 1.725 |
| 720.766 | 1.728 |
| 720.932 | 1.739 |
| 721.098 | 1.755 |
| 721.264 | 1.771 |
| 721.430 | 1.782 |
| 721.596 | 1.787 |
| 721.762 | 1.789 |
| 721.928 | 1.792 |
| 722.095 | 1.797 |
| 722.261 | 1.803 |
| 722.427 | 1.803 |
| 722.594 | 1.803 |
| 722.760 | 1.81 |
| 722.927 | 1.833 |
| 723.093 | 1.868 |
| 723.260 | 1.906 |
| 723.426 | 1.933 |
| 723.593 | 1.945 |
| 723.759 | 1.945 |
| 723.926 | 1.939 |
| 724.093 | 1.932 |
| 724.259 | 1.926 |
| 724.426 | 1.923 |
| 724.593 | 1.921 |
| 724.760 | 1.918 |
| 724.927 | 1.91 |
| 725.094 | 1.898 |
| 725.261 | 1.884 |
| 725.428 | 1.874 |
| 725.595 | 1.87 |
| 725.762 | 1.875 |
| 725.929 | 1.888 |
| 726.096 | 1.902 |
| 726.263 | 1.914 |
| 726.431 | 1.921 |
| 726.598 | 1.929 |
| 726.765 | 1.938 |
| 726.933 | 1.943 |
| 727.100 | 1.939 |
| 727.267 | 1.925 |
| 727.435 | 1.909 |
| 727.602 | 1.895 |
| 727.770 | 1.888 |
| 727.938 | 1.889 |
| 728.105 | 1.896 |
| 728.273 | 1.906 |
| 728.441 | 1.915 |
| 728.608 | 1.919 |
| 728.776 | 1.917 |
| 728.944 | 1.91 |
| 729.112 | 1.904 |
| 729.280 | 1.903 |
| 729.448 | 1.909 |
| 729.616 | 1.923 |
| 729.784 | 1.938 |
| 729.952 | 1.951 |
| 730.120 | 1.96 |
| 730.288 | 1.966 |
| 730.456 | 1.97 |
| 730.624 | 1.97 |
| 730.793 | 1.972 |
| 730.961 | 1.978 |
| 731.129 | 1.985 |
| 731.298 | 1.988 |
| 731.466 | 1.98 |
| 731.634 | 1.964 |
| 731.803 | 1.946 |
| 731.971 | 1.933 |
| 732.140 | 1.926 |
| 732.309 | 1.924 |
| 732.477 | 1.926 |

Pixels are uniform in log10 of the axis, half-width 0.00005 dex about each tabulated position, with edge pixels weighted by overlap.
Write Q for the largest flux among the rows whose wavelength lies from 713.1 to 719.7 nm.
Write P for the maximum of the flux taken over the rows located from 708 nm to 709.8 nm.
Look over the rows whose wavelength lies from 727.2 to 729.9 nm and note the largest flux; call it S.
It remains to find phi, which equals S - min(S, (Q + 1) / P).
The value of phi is 0.382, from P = 1.852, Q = 1.882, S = 1.938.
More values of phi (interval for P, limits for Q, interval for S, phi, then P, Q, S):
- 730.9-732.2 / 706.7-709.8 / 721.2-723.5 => 0.495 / 1.988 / 1.858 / 1.933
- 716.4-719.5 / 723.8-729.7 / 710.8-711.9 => 0.279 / 1.882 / 1.943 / 1.843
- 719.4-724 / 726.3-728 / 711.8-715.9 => 0.330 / 1.945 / 1.943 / 1.843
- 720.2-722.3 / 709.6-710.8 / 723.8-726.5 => 0.359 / 1.803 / 1.849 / 1.939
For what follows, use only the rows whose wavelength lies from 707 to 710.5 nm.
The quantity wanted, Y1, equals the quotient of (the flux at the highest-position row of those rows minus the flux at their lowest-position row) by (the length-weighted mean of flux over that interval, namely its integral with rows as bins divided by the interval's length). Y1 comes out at 0.00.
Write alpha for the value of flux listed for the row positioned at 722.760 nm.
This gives 1.81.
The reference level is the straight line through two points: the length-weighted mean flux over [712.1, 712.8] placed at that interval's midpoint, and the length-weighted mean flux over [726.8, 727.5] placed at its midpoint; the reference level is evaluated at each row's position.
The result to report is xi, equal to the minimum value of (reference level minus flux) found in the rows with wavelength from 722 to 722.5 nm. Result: 0.091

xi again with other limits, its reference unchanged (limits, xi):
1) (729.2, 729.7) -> 0.024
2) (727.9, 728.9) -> 0.021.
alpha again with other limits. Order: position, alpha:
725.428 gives 1.874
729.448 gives 1.909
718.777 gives 1.839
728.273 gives 1.906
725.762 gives 1.875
